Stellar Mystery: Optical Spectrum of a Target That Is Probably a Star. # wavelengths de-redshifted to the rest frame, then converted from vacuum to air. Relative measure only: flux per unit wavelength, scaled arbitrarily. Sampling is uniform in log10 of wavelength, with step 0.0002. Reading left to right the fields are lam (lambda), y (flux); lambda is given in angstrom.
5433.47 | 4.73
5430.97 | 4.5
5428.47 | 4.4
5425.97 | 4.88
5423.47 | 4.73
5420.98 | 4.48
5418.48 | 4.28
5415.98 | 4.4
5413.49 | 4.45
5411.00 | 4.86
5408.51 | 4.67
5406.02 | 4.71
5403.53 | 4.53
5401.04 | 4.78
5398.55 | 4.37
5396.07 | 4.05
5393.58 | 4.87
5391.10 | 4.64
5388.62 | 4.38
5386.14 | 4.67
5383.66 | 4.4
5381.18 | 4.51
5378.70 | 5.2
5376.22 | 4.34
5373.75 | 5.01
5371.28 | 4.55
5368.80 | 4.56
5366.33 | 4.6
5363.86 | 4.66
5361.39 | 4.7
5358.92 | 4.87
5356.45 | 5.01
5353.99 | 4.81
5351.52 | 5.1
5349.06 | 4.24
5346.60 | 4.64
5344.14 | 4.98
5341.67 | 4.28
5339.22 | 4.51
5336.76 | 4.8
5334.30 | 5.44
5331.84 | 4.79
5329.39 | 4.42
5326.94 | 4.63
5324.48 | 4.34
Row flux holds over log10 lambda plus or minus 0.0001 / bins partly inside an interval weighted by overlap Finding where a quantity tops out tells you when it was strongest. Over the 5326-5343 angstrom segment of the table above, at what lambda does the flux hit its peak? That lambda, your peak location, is 5334.30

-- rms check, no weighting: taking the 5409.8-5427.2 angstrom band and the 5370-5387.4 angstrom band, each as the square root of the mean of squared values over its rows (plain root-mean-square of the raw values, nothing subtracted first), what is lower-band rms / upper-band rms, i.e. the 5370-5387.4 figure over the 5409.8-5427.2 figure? 1.02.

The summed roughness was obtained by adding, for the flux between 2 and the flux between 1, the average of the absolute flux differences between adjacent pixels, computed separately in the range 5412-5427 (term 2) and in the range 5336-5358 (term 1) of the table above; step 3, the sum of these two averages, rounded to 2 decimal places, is 0.57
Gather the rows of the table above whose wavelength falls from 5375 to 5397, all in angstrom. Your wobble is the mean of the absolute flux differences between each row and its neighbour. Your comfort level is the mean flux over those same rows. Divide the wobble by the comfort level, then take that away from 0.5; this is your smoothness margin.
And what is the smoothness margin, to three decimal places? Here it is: 0.403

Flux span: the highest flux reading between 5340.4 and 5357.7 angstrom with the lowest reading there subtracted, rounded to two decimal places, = 0.86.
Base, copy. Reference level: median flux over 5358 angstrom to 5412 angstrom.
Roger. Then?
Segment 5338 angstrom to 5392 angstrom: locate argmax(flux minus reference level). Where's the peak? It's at 5378.70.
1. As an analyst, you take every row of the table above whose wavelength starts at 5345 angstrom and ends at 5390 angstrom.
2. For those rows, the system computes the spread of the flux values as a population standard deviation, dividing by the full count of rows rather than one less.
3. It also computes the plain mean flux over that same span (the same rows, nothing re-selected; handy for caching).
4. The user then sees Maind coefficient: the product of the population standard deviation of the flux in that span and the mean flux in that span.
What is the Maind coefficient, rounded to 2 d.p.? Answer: 1.24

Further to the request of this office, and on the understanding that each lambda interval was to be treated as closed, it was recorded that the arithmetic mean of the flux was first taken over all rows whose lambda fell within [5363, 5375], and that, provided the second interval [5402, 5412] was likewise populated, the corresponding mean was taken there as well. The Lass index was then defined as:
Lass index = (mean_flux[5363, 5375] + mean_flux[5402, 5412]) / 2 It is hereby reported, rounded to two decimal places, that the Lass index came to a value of 4.68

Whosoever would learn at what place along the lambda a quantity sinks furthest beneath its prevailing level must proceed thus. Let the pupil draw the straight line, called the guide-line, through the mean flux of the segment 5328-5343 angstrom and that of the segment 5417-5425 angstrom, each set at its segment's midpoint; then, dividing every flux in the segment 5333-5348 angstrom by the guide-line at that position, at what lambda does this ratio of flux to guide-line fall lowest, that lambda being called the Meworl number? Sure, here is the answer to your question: 5341.67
